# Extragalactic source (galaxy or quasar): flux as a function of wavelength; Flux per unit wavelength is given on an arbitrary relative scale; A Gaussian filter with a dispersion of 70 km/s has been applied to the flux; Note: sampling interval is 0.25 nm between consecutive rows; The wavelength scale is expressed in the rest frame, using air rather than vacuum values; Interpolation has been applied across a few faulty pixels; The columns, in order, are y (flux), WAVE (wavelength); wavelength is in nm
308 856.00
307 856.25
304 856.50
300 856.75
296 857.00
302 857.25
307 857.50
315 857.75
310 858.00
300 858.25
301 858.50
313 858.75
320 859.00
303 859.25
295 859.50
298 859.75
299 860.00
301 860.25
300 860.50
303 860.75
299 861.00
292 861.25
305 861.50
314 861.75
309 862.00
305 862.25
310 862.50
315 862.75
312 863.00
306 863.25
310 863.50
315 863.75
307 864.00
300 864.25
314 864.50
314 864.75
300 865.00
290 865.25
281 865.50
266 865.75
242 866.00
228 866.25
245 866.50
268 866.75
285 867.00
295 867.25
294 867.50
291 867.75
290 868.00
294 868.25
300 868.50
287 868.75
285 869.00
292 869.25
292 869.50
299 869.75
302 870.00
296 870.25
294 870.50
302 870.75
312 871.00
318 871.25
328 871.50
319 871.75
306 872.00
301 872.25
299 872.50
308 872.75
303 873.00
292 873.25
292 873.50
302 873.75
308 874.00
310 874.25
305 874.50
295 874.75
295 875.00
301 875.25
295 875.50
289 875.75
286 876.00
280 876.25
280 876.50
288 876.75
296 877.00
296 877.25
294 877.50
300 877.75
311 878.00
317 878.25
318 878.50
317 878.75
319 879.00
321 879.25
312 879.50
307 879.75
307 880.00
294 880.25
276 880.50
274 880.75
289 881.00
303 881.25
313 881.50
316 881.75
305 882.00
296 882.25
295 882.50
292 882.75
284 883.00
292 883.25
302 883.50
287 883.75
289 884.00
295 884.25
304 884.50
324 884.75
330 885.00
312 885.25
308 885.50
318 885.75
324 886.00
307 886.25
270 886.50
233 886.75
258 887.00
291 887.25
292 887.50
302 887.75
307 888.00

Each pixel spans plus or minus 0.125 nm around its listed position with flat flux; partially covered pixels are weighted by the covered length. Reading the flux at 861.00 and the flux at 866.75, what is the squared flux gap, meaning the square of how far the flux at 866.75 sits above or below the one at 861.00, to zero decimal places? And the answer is 961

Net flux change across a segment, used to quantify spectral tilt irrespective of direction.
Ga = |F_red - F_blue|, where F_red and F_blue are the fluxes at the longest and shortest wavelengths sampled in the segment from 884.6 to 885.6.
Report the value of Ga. 16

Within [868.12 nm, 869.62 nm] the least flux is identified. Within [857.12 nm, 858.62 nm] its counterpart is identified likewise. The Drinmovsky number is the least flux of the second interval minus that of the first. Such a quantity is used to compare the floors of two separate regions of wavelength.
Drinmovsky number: 15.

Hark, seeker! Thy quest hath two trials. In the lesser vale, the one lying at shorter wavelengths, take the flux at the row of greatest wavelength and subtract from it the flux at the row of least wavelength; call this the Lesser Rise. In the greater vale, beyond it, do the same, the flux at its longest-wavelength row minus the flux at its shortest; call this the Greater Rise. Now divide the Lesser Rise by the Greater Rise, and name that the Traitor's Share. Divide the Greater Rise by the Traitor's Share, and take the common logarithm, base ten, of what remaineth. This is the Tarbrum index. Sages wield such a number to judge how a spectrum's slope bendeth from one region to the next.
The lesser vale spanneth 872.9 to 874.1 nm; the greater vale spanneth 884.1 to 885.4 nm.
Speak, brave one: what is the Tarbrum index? 1.8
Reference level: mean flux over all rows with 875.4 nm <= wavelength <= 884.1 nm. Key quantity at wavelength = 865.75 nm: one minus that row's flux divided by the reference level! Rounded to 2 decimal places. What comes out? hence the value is 0.11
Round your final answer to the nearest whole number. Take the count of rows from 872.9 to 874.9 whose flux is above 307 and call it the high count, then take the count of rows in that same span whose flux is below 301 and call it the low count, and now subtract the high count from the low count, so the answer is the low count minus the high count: 1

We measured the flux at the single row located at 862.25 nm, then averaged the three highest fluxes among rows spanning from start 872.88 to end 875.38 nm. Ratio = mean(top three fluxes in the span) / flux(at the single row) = 1.01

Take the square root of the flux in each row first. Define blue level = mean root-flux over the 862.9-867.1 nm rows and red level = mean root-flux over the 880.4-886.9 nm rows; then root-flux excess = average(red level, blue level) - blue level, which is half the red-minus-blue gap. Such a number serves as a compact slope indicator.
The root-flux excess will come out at 0.16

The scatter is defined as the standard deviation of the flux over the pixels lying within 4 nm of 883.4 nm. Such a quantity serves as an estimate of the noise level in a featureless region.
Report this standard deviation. 20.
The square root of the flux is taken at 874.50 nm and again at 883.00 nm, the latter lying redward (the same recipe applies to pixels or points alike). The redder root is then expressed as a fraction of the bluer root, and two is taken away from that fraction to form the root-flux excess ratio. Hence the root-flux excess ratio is -1.04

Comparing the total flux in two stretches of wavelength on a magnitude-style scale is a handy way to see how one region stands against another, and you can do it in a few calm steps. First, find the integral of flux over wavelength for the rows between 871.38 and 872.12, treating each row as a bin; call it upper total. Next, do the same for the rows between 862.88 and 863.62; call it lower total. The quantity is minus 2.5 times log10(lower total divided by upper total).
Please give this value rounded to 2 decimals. 0.03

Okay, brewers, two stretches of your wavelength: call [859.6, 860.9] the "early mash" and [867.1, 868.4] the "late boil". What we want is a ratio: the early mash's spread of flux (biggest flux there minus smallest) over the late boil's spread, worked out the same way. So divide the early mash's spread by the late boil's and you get 1.00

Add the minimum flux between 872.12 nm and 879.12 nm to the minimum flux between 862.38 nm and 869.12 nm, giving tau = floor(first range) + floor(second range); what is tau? 508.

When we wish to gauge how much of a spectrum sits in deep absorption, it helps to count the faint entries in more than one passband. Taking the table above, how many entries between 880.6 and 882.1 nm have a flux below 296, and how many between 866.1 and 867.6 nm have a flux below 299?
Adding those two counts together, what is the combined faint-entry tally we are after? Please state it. 8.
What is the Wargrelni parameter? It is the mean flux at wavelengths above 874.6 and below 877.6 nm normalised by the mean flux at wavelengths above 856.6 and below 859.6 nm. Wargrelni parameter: 0.954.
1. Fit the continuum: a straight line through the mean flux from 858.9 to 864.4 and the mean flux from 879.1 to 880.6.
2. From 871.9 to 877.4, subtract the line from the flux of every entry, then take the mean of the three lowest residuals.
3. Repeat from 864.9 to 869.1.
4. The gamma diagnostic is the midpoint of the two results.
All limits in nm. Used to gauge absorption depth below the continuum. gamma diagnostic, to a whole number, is -44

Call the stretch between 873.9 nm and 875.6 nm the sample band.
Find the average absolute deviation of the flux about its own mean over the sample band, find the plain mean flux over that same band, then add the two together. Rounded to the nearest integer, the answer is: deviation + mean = 307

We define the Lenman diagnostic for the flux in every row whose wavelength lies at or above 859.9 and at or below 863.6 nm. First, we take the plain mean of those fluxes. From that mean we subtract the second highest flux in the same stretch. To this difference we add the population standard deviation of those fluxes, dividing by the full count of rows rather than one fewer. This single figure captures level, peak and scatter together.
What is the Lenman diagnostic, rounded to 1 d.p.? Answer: -2.4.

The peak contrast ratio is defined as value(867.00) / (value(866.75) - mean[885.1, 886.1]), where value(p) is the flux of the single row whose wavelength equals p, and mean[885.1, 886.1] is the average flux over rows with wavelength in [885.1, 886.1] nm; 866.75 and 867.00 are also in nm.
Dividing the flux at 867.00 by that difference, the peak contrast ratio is -6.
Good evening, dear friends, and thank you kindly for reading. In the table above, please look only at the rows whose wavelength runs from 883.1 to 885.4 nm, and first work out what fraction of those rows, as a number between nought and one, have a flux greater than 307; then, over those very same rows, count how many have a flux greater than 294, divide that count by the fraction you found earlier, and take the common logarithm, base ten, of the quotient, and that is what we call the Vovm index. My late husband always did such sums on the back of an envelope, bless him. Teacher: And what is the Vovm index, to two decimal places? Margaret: 1.26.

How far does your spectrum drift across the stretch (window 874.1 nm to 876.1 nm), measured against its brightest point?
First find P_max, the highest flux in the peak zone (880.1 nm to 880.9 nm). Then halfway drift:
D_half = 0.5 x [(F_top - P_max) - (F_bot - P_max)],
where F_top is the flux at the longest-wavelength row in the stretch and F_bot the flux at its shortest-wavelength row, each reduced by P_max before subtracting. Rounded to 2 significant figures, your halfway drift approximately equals -12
